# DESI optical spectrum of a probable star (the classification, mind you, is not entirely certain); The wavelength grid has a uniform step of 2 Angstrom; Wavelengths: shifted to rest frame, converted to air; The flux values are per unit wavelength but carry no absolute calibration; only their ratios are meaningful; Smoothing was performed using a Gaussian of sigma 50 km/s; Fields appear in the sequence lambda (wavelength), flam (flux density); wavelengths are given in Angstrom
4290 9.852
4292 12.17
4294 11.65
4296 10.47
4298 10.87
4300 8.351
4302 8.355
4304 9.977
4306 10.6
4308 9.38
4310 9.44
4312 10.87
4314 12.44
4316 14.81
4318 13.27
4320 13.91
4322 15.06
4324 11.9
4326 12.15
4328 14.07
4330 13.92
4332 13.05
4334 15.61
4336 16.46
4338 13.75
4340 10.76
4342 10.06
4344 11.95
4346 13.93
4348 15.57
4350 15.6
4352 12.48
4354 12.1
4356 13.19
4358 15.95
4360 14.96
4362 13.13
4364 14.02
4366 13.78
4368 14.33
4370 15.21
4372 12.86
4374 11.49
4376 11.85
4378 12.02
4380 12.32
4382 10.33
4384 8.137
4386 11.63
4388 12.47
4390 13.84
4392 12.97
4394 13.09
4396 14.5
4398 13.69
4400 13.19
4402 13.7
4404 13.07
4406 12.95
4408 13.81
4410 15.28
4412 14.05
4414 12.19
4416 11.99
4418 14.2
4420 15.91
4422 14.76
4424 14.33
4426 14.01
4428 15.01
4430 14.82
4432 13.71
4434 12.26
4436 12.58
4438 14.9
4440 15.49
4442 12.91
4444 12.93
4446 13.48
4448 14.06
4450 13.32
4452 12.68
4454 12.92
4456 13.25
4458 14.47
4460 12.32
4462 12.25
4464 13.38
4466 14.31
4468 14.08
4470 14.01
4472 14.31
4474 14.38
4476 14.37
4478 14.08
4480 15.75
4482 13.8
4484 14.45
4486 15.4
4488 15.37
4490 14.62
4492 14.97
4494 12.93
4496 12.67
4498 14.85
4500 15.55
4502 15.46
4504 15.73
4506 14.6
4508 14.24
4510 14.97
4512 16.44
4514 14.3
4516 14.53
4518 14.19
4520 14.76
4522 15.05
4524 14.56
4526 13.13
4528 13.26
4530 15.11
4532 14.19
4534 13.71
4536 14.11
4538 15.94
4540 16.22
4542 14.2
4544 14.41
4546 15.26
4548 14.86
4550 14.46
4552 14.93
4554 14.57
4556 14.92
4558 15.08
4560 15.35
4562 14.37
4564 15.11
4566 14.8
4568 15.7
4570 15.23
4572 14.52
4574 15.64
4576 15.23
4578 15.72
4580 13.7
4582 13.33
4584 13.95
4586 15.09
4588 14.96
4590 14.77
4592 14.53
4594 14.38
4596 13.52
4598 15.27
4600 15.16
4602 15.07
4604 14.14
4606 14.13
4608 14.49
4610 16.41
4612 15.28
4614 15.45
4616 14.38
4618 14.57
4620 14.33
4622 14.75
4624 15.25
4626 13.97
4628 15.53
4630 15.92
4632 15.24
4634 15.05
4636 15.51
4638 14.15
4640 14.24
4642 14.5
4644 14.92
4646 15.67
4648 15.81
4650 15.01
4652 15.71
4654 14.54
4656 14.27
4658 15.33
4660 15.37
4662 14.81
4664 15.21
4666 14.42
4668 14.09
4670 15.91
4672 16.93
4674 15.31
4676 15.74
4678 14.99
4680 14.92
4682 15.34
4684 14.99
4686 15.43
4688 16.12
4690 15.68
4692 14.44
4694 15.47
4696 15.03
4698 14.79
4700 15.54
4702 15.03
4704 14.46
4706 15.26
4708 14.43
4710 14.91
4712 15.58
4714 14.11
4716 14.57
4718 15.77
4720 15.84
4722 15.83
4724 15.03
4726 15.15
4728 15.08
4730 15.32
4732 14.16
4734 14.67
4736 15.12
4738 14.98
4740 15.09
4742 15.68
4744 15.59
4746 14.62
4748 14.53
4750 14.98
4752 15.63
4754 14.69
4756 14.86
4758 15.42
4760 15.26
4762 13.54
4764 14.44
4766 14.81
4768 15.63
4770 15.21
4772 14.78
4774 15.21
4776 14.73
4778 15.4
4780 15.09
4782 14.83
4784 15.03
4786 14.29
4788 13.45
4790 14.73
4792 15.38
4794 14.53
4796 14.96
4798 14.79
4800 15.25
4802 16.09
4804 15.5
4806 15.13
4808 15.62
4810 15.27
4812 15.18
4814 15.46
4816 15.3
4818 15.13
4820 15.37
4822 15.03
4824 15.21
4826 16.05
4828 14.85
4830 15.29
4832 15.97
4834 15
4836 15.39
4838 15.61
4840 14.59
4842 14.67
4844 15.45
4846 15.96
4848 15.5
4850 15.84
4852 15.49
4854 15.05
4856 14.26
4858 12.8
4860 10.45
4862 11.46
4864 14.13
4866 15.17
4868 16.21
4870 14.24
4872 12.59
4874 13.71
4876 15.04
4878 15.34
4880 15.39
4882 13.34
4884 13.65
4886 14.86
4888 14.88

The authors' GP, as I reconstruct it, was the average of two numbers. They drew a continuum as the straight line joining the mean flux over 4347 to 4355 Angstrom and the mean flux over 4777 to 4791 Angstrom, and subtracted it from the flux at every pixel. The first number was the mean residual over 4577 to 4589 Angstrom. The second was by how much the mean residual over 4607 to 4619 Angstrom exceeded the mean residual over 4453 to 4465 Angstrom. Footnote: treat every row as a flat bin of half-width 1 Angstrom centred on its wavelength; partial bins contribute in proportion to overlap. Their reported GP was 0.9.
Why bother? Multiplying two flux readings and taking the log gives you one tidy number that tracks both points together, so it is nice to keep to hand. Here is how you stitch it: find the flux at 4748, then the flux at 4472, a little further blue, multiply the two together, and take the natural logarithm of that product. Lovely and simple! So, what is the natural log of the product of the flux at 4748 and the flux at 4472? 5.34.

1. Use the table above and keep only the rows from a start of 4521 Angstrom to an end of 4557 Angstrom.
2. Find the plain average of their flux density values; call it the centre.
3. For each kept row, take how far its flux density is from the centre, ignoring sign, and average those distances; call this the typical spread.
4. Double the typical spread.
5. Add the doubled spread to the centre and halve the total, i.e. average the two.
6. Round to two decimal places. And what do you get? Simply 7.91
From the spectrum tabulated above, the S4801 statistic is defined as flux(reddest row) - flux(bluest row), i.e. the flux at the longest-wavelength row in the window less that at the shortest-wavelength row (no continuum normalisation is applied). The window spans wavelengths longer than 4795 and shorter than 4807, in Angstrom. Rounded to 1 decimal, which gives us 0.2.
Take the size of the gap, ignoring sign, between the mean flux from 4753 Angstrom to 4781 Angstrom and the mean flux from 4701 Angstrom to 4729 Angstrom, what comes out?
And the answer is 0.14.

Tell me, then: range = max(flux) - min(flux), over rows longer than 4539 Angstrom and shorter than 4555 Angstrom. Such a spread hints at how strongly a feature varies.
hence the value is 2.02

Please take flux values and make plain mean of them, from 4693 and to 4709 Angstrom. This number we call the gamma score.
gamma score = 15.0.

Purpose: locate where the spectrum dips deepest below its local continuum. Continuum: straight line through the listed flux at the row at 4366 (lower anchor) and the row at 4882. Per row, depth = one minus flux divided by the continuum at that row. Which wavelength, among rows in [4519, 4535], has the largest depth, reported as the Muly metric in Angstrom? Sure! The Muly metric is 4526 Angstrom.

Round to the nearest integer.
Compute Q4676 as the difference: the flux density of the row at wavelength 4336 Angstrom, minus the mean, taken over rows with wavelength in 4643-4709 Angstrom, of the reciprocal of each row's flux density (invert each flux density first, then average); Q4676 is 16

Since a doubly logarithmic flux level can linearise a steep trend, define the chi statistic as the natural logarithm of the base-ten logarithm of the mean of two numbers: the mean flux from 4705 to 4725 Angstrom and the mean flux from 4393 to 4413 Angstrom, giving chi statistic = 0.148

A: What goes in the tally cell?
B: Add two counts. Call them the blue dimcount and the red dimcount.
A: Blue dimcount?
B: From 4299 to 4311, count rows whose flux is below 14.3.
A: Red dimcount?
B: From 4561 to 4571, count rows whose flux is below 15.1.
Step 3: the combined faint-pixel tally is 8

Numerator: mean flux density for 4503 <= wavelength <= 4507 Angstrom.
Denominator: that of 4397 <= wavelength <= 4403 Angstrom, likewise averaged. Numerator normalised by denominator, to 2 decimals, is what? 1.12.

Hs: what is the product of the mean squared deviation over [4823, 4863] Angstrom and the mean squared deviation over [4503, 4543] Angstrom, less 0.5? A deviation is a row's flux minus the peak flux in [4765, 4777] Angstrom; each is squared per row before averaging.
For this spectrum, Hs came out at 4.5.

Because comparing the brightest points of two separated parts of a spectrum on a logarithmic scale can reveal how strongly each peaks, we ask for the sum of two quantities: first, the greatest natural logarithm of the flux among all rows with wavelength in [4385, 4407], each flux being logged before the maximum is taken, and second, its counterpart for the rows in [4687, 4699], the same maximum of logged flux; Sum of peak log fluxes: 5.45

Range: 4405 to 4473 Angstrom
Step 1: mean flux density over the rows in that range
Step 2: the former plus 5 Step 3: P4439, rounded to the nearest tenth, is 18.7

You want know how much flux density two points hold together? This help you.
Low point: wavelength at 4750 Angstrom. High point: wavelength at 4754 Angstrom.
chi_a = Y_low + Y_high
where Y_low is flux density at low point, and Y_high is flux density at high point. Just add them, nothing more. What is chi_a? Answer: 29.7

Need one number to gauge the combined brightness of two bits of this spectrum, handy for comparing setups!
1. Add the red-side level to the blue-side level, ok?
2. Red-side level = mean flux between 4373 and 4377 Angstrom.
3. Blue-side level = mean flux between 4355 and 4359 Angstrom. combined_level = 26.2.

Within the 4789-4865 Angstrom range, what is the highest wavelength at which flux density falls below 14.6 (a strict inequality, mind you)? 4864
